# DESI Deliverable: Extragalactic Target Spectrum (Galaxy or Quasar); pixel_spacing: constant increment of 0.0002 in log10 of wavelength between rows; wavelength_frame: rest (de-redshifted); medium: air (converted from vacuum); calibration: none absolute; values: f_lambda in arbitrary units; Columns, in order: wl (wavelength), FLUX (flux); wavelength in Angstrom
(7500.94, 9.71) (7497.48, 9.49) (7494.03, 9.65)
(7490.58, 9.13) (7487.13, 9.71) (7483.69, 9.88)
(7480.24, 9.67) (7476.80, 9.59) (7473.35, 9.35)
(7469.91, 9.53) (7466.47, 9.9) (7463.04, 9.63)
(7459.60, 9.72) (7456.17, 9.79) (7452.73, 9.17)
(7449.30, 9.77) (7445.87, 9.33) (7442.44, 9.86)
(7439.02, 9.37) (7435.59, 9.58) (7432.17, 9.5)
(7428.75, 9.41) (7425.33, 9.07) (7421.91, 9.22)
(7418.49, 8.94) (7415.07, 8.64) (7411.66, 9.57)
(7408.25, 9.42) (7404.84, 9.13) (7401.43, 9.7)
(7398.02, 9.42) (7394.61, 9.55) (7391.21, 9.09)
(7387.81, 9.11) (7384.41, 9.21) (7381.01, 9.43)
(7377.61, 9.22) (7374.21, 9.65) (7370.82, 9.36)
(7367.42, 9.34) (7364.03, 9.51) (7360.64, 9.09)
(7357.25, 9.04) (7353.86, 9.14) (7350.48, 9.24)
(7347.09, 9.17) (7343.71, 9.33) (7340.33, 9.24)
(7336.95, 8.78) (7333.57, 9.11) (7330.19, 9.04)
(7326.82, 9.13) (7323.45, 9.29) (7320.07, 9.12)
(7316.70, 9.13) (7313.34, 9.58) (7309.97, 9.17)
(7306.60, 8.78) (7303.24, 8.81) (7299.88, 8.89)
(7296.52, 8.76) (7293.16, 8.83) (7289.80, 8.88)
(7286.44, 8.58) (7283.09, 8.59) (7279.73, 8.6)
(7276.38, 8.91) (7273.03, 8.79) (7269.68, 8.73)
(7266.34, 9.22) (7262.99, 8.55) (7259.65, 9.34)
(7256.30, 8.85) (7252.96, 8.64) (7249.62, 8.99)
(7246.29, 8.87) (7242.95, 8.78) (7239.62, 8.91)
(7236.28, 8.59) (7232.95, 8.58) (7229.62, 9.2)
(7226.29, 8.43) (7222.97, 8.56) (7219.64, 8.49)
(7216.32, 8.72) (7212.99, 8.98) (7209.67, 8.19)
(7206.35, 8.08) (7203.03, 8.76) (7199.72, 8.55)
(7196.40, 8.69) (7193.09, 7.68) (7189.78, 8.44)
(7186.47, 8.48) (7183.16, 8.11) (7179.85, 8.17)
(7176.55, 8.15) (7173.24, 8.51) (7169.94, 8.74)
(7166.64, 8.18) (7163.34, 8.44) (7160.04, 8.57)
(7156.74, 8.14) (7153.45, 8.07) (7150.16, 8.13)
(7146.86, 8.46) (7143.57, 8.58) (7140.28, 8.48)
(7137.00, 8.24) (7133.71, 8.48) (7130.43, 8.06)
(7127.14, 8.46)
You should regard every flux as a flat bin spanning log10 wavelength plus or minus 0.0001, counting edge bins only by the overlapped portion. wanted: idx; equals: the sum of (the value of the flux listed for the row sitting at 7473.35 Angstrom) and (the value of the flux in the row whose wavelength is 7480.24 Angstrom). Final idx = 19.0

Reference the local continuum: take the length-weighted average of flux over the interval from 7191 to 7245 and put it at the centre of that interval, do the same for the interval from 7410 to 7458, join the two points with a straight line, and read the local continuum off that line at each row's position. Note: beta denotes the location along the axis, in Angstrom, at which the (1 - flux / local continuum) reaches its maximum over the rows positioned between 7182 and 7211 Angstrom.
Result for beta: 7193.09 Angstrom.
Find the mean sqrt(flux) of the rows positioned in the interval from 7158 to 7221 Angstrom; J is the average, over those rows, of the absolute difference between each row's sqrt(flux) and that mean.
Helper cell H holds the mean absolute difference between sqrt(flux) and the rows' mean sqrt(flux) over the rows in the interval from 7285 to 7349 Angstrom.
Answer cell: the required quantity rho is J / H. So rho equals 1.3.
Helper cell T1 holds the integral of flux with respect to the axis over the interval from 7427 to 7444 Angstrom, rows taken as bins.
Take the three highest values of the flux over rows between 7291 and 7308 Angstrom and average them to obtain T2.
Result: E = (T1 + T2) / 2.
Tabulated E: 85.5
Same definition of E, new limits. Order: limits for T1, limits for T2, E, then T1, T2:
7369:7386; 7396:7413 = 84.4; 159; 9.6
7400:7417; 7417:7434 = 83.6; 158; 9.4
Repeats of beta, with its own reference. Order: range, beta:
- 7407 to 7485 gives 7415.07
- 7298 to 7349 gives 7336.95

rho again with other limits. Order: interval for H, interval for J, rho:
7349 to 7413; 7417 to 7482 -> 1.2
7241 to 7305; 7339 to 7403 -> 1.1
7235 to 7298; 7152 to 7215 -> 1.7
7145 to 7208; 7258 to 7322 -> 0.9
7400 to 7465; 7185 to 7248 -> 1.0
